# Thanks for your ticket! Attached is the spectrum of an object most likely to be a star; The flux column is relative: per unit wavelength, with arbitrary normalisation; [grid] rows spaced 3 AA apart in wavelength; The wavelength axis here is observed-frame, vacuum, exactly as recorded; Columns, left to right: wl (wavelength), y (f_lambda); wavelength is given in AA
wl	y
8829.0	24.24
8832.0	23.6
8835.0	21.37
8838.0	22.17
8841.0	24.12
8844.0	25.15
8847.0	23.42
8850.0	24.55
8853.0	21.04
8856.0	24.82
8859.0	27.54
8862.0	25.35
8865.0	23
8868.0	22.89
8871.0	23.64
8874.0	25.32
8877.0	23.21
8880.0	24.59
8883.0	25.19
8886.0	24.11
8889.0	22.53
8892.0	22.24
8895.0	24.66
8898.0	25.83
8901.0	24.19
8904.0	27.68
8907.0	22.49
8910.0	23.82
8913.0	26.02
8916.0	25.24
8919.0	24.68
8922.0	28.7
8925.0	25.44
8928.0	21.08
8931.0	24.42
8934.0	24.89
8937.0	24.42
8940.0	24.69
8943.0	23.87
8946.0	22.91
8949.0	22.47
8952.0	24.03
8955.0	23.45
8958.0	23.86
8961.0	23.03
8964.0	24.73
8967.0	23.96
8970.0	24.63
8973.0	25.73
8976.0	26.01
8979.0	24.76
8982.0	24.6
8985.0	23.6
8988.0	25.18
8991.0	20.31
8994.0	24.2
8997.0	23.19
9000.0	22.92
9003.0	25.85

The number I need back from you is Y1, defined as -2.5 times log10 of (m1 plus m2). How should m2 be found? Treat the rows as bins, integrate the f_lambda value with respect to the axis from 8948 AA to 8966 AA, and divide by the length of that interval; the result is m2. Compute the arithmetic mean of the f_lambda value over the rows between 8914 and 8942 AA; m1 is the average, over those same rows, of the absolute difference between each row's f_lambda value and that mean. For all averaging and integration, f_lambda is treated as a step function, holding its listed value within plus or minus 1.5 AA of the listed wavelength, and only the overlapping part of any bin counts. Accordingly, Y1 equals -3.483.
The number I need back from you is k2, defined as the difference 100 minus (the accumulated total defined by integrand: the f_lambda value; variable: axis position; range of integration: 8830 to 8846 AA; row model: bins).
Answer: -273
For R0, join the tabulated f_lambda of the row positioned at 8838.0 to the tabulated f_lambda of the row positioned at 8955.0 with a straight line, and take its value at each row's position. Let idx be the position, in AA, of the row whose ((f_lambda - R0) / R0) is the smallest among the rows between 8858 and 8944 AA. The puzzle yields 8928.0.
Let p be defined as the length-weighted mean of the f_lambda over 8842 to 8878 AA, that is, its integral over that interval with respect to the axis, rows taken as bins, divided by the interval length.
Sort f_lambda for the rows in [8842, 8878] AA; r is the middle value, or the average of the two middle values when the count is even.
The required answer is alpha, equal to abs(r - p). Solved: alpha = 0.078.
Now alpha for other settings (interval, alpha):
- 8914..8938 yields 0.107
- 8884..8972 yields 0.102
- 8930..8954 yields 0.283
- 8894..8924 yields 0.384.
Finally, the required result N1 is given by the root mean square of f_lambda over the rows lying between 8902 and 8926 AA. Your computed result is 25.58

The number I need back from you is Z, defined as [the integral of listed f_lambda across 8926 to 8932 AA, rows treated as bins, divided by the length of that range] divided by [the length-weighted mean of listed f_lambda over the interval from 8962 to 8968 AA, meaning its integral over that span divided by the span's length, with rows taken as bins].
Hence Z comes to 0.94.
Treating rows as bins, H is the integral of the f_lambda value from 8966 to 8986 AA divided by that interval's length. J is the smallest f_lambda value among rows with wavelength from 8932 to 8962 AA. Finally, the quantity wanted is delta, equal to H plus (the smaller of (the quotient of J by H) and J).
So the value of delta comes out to 25.7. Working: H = 24.8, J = 22.47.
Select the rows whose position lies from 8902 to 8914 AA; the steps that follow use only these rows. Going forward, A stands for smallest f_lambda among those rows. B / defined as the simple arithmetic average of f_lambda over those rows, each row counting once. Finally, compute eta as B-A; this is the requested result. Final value 2.5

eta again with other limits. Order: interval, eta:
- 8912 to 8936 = 4.0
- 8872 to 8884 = 1.4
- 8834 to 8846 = 1.8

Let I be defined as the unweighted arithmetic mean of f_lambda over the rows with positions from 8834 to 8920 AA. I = 24.2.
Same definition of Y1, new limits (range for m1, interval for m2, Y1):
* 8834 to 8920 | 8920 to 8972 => -3.514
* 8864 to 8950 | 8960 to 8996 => -3.514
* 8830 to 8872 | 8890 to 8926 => -3.551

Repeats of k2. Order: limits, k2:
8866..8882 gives -283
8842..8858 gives -283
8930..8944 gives -243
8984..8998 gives -226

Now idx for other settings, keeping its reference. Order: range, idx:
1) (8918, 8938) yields 8928.0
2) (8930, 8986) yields 8949.0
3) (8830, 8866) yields 8853.0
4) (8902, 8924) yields 8907.0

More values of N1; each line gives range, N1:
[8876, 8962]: 24.32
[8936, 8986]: 24.18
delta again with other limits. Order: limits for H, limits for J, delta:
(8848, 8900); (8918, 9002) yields 25.0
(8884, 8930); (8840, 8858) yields 25.4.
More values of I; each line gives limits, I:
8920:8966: 24.1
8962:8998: 24.2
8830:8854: 23.2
